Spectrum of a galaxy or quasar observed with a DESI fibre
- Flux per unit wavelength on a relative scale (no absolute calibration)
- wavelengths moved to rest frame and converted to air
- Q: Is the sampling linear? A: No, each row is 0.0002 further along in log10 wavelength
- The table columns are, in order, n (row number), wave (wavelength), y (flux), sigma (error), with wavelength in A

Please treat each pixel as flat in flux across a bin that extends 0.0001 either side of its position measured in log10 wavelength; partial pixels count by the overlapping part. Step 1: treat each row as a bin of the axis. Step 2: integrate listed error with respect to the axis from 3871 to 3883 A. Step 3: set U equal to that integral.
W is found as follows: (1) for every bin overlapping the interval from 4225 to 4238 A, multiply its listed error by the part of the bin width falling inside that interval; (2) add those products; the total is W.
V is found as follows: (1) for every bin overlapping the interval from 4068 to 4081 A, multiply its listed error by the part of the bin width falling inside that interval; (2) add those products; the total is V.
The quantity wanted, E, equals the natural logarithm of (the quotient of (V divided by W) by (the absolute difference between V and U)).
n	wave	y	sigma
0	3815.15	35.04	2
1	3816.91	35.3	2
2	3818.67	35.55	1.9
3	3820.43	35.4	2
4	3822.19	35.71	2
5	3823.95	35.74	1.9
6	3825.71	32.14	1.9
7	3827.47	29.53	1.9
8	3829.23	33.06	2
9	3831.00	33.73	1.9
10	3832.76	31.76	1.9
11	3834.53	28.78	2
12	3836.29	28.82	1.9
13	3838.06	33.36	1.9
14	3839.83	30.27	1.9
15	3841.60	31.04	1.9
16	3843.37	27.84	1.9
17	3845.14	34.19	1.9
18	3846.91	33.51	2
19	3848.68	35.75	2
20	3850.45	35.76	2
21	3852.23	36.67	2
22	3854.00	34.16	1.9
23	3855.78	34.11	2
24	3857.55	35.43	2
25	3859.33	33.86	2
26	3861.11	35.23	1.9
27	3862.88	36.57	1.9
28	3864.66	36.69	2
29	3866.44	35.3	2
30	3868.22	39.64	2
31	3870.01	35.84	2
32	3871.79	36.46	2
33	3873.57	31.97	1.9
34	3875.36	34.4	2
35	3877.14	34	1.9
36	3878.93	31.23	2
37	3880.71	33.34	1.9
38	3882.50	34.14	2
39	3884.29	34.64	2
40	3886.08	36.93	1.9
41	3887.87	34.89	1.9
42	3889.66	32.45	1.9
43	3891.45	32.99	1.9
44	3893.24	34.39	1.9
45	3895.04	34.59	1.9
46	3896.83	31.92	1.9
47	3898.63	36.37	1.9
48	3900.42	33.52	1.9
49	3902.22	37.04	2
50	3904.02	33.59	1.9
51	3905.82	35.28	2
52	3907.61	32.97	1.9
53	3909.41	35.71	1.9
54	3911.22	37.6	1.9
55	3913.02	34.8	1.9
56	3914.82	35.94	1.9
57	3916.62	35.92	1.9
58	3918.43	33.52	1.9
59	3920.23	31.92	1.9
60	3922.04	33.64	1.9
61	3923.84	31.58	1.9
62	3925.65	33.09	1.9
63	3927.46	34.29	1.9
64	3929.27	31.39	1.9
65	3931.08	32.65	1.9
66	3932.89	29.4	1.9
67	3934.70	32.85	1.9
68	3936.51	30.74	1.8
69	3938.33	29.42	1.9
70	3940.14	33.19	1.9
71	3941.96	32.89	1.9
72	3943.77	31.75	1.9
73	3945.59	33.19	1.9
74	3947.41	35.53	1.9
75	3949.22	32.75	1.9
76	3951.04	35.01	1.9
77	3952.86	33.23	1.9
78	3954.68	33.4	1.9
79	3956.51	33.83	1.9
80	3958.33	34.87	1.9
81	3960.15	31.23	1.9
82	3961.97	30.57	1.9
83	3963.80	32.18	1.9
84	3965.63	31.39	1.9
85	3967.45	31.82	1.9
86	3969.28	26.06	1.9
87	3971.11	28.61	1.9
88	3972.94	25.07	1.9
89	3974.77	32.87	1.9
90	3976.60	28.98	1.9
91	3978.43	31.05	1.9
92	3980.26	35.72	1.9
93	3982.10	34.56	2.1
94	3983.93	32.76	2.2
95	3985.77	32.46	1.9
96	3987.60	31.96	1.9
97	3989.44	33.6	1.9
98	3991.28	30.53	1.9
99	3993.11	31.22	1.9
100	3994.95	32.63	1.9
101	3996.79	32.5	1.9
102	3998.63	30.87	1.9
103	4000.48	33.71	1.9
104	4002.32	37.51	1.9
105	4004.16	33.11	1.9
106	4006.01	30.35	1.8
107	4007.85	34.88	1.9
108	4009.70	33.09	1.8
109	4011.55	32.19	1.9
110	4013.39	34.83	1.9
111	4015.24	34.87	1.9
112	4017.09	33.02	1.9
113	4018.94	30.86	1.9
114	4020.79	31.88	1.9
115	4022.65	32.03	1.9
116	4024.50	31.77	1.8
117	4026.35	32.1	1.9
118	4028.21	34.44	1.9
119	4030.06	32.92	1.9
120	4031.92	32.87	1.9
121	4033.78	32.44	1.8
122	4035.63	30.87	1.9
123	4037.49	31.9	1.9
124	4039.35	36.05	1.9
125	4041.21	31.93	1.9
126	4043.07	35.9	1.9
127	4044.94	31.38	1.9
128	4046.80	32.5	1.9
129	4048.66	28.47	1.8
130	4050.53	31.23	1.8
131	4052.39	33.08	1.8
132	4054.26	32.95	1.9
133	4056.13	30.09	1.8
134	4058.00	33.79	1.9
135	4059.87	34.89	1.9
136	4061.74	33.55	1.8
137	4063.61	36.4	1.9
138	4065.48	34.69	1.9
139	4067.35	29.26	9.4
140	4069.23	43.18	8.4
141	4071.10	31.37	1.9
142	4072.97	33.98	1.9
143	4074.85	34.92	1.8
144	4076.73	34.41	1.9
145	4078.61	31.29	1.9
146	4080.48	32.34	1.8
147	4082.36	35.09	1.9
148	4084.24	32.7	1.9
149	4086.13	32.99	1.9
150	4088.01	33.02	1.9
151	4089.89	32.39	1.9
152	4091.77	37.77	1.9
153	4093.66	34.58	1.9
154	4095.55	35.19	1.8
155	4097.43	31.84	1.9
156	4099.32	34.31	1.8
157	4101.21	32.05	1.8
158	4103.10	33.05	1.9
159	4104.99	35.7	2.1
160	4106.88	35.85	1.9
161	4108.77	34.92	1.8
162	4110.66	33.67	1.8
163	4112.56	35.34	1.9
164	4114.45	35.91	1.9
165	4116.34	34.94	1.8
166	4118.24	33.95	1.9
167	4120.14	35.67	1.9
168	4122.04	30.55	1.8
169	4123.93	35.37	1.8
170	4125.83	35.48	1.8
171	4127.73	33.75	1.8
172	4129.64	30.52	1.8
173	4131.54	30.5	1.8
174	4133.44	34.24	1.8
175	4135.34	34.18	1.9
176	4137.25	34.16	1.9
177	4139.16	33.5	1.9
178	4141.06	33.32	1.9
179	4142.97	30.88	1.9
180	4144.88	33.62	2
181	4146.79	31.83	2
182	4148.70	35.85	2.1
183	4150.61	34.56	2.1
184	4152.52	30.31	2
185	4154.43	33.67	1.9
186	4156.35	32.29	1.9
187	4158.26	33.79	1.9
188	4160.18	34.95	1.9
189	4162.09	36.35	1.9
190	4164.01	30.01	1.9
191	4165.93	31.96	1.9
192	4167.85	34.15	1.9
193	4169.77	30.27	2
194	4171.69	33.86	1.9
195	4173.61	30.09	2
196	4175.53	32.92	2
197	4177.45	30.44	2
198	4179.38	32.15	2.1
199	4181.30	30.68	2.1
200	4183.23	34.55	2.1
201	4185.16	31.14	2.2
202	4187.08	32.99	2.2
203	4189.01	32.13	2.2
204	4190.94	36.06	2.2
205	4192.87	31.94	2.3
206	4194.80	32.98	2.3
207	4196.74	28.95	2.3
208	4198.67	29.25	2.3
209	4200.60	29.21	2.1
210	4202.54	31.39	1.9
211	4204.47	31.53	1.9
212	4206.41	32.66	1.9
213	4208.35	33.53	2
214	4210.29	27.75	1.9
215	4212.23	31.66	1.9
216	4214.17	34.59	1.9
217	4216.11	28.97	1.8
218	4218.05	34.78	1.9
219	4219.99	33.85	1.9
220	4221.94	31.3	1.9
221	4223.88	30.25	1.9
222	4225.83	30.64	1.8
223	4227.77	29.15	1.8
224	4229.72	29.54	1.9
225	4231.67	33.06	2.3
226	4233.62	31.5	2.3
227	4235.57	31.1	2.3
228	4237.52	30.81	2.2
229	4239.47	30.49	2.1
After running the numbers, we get -2.4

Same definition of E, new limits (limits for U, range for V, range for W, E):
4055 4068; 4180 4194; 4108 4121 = -1.5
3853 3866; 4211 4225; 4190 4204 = -0.1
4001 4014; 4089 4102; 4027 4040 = 1.6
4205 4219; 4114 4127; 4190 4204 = -1.2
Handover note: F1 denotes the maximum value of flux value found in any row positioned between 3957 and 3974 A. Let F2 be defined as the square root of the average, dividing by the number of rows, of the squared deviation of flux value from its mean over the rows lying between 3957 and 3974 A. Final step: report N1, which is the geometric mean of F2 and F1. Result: 10.1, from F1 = 34.87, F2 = 2.92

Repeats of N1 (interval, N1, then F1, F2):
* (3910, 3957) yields 8.4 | 37.6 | 1.89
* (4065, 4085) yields 12.1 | 43.18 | 3.41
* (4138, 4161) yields 7.5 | 35.85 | 1.56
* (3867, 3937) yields 9.1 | 39.64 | 2.07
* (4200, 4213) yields 7.9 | 33.53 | 1.84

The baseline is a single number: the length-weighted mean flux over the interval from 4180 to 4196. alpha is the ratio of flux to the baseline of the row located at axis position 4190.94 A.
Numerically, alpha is 1.10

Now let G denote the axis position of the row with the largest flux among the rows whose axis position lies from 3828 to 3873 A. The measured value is 3868.22 A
